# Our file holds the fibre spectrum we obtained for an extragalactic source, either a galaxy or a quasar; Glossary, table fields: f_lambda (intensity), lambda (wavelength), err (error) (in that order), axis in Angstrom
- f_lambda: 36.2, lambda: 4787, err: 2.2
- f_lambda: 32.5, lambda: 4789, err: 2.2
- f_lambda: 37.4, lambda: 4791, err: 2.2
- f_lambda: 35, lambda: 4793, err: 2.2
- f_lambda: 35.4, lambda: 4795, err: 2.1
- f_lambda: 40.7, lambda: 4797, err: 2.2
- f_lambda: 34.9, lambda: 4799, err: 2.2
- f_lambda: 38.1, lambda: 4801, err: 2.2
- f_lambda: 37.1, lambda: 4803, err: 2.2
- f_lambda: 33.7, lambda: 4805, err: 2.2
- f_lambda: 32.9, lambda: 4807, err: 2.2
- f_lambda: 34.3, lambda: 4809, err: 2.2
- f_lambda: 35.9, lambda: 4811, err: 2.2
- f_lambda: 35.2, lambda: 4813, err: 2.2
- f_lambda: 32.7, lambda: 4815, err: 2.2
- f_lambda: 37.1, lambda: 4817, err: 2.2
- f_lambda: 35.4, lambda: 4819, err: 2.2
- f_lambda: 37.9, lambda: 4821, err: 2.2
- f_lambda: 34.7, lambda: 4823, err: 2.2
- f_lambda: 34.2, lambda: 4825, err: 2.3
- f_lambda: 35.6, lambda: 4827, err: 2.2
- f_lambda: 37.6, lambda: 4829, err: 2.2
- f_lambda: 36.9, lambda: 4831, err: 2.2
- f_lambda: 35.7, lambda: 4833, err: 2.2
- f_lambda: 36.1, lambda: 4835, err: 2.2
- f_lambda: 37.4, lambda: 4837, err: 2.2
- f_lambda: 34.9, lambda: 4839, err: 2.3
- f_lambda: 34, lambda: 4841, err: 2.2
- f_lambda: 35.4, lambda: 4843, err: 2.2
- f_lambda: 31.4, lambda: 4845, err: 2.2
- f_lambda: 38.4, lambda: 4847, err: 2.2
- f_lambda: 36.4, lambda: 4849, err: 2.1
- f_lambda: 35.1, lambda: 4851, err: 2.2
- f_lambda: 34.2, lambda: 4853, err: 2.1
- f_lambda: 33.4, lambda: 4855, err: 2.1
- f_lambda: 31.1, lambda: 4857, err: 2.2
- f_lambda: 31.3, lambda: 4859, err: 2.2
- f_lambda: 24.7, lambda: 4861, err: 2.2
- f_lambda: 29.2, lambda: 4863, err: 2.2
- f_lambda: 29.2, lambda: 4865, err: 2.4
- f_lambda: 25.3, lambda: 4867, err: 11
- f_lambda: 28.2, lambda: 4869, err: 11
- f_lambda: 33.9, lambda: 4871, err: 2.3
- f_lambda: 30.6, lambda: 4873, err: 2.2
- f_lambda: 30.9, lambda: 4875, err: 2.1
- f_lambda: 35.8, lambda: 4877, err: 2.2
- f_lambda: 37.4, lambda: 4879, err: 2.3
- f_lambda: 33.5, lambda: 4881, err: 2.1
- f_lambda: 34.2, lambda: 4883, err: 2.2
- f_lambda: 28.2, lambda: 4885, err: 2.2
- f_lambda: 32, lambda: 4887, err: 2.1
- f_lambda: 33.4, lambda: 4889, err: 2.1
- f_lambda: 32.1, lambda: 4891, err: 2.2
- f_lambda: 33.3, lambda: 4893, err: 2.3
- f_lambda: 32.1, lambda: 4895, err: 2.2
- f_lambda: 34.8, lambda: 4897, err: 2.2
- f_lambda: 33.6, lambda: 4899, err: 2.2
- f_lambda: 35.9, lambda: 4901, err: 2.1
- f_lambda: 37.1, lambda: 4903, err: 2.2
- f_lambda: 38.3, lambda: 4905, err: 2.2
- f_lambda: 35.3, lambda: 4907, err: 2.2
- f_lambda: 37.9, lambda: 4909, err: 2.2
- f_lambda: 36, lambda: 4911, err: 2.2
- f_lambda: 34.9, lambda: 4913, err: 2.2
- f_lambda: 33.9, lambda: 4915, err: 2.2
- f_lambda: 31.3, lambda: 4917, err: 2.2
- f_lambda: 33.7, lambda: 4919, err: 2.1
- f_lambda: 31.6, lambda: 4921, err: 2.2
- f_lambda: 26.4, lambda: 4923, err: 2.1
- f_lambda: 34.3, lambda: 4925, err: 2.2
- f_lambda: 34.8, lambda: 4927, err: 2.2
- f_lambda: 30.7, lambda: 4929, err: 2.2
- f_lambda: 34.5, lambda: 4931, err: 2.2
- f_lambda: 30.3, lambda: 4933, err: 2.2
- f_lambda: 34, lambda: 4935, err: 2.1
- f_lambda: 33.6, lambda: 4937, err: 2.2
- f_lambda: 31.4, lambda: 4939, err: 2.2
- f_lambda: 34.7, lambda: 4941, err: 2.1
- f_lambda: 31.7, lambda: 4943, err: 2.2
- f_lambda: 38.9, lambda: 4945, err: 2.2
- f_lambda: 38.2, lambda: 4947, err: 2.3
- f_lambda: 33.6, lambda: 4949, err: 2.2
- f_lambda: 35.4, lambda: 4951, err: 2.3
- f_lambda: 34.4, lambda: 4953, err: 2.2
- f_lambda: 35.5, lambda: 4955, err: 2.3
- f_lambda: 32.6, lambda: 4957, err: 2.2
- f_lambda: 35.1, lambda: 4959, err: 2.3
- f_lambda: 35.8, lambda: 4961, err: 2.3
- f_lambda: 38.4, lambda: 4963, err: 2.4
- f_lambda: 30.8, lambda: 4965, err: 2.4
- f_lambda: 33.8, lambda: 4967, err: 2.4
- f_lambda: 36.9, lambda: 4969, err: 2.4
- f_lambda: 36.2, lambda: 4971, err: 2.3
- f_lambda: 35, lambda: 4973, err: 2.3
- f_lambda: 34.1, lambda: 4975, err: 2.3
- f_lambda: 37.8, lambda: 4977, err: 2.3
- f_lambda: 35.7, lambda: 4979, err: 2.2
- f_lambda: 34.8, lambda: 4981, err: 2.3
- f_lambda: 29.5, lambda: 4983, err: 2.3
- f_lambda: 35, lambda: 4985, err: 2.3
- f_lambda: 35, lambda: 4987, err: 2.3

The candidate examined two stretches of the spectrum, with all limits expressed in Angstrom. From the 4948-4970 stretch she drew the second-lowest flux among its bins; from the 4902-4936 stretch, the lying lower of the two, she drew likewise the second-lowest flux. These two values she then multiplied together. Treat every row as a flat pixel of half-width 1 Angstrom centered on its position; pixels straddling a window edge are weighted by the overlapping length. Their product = 988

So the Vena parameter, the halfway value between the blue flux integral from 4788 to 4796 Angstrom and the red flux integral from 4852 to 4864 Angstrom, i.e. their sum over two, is 324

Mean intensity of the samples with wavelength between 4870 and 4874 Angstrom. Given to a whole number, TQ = 32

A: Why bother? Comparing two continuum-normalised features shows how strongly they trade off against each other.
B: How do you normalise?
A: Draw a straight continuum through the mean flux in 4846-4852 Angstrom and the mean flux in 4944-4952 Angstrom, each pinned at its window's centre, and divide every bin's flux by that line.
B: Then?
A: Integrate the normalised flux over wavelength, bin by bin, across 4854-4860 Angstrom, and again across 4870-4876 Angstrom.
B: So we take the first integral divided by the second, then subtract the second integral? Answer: -4.21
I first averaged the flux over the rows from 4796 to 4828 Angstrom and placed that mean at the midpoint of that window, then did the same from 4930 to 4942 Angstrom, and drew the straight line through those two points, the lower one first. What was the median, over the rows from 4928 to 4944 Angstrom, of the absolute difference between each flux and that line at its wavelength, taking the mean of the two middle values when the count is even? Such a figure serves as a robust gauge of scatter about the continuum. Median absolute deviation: 1.5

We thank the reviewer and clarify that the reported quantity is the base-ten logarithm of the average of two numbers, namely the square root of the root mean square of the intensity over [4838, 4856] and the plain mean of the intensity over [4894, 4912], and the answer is 1.32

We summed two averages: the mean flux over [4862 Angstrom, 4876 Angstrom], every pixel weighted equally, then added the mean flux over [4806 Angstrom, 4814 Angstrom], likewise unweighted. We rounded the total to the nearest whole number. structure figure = 64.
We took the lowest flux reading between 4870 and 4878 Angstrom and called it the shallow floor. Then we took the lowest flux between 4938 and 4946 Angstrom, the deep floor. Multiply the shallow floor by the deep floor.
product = 961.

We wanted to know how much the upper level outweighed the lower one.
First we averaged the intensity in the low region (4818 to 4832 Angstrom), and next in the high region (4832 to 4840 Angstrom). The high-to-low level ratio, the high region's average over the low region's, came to 1.00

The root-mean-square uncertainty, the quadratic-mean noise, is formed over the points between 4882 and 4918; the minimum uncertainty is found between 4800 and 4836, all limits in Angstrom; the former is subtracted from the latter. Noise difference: 0.011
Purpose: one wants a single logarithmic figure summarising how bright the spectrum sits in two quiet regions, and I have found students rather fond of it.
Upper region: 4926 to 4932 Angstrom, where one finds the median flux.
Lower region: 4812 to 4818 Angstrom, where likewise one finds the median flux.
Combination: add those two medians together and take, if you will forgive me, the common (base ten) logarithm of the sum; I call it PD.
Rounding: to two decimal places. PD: 1.84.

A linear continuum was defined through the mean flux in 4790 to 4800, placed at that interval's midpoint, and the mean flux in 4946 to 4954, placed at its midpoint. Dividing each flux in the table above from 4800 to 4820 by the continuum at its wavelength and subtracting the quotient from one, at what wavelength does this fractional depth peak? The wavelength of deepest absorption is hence 4815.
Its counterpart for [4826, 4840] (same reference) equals 4839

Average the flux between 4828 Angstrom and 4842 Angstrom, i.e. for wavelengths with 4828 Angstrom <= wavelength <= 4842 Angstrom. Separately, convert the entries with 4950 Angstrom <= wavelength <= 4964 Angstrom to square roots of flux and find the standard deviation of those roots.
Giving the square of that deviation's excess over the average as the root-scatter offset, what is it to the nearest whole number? 1292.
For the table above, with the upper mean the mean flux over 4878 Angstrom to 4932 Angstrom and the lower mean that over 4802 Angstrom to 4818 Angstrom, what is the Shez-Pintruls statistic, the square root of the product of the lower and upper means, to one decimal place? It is 34.3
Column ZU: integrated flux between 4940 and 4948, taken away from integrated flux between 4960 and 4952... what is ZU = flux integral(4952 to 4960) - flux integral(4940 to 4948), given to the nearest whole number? -12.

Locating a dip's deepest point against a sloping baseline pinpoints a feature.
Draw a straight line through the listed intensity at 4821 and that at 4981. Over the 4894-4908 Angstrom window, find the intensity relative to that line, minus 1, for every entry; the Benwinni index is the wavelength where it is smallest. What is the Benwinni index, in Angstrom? 4895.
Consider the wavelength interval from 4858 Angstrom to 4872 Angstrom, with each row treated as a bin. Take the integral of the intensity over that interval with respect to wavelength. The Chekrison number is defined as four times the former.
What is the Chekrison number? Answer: 1614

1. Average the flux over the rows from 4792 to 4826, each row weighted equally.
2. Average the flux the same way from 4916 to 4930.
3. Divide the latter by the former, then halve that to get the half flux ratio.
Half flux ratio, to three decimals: 0.447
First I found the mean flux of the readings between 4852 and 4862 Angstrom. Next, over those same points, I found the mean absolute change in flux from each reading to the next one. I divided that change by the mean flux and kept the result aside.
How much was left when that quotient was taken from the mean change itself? 2.4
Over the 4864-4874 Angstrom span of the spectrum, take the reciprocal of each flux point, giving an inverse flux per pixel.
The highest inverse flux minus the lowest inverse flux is 0.010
